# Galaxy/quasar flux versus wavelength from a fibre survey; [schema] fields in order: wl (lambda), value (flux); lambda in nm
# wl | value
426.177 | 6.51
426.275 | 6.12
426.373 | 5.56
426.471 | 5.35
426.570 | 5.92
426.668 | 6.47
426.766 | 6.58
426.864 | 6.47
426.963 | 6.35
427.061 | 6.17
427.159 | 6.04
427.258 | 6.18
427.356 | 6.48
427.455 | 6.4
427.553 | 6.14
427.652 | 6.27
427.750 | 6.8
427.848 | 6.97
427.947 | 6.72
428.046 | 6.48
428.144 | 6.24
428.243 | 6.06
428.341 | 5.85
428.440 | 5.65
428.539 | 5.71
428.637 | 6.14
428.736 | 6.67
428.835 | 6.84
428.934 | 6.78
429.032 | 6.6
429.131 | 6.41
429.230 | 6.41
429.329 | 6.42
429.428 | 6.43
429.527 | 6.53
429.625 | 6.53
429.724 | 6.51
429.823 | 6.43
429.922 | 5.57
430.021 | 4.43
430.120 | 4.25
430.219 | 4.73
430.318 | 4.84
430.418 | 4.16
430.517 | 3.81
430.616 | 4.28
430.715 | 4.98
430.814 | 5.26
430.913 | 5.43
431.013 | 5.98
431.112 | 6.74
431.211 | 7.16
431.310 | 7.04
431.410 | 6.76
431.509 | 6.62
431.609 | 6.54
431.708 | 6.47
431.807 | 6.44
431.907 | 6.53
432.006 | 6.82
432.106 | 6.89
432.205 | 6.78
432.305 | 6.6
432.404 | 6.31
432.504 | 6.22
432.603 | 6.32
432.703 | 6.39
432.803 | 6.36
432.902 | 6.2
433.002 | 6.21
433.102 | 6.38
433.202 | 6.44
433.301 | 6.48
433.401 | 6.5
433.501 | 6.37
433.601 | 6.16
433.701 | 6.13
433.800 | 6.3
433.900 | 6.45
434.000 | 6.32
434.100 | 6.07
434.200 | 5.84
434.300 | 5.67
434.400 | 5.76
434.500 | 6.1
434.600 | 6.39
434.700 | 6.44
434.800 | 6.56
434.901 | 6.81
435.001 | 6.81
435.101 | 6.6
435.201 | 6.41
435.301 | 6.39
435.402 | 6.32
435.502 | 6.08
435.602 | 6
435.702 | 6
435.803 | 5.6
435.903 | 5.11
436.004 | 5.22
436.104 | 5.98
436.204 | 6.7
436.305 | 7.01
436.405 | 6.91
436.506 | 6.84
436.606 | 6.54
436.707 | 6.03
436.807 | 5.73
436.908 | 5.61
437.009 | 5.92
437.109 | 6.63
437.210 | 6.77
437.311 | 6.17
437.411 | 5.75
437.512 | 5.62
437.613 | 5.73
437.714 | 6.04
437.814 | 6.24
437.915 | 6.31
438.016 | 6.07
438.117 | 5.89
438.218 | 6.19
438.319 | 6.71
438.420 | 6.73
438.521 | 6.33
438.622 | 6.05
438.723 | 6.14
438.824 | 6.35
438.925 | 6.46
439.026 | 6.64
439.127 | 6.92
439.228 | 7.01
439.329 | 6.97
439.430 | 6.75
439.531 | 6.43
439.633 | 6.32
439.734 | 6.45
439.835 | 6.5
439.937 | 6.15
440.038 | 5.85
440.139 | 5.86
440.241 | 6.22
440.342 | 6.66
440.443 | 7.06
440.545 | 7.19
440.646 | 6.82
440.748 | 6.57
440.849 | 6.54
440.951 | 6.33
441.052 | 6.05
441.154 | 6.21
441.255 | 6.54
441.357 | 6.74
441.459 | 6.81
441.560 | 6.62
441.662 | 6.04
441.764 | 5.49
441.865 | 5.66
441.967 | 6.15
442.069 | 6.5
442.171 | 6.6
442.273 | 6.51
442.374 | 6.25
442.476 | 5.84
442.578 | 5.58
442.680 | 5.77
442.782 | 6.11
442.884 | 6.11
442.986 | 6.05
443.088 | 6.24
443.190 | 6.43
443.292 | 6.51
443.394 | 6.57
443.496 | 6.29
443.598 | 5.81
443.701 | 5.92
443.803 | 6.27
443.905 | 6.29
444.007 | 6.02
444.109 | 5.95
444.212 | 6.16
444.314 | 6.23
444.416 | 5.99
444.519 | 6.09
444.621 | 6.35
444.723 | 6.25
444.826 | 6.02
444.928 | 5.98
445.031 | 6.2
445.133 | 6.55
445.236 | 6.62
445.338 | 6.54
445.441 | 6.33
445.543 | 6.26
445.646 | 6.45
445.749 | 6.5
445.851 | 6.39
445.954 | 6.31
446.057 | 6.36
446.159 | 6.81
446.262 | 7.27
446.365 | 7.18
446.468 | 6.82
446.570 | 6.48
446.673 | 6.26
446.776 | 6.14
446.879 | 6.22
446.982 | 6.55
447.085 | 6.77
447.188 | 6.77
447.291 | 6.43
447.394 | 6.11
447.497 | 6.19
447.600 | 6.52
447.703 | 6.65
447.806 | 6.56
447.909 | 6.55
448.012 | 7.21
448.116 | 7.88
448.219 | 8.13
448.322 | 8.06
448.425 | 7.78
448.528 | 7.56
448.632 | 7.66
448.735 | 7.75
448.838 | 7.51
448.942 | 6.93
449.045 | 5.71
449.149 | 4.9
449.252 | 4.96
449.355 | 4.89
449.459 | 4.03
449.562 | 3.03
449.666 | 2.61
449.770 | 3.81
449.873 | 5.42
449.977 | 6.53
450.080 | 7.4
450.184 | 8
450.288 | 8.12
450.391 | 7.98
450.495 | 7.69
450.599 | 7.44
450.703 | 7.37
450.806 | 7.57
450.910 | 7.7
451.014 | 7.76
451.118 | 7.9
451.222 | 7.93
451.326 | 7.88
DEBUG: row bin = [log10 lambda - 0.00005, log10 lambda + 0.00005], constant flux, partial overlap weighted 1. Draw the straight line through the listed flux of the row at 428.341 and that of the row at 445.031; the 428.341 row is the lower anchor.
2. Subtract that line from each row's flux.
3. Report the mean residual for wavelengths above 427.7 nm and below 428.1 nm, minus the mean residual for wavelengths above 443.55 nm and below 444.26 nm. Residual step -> 1.0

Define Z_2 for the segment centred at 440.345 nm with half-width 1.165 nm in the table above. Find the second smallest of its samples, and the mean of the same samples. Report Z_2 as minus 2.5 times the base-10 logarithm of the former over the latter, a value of 0.12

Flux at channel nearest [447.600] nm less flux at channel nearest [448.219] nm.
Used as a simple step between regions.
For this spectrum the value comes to -1.6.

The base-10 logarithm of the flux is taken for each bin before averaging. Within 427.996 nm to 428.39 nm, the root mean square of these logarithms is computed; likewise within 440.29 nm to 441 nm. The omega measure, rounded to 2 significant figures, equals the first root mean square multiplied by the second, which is 0.65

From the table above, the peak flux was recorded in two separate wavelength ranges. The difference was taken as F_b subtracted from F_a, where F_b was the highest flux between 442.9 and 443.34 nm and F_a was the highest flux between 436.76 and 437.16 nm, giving 0.1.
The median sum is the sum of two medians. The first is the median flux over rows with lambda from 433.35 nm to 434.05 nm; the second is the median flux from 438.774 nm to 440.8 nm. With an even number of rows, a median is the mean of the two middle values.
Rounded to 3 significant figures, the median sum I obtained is 12.9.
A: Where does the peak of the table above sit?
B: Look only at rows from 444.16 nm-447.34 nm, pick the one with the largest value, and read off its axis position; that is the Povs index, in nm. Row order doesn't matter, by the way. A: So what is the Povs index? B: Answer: 446.262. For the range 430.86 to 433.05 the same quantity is 431.211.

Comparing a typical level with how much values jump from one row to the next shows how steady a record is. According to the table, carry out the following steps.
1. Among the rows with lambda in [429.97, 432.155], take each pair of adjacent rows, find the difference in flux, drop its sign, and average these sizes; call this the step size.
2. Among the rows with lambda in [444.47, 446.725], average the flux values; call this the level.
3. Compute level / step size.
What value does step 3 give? 21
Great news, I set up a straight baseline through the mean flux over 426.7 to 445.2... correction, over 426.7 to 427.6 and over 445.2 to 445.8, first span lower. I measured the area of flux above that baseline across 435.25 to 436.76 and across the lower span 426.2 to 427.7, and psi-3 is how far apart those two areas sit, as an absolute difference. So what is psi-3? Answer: 0.1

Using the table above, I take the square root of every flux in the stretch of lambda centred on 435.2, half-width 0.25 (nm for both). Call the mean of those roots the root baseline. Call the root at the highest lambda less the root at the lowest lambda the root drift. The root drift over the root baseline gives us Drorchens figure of -0.04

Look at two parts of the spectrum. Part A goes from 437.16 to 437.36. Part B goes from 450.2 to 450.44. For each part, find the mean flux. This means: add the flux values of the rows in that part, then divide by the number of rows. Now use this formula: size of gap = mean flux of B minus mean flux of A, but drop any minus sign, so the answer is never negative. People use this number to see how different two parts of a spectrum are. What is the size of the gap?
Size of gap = 1.6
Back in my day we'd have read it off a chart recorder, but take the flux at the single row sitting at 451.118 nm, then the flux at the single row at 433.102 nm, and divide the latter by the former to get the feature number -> 0.81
